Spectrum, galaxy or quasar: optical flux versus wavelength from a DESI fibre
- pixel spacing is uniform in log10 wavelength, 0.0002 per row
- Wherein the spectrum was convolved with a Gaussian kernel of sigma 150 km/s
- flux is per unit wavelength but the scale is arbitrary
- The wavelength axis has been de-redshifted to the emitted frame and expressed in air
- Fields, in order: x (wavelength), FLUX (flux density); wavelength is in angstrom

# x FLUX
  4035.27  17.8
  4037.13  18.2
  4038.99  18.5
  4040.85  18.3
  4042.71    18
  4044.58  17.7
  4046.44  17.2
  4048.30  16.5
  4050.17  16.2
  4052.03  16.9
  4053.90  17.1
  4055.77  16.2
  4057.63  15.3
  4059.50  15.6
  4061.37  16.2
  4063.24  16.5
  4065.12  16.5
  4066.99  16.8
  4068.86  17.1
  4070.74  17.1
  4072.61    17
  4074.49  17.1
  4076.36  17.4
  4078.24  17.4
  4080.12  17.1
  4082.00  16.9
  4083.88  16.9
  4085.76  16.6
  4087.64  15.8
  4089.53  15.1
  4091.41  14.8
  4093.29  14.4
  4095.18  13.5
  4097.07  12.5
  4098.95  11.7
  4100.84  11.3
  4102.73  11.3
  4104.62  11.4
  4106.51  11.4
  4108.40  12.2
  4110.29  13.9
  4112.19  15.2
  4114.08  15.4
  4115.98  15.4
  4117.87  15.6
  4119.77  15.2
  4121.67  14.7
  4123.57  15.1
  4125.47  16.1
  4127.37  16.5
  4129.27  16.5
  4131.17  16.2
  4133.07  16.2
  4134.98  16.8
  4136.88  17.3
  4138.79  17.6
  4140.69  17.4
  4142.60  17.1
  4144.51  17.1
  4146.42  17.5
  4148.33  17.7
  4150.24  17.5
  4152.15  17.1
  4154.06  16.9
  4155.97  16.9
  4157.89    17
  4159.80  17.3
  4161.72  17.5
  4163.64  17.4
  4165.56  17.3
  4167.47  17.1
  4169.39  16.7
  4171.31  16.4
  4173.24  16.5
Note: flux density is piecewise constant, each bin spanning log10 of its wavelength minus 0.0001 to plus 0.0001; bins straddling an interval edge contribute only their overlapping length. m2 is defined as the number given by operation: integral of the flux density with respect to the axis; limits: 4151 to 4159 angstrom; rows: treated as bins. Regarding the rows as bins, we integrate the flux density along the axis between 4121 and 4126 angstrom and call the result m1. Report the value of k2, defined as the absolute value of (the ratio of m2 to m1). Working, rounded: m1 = 76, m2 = 136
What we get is 1.78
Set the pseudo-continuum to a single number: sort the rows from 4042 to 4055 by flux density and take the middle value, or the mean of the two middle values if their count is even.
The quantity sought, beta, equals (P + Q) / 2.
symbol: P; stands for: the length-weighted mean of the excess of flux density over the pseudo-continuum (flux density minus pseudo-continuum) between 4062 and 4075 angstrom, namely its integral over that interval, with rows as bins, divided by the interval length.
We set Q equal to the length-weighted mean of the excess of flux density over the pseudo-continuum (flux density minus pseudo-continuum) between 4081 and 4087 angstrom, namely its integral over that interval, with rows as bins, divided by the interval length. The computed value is -0.3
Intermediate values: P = -0.25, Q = -0.35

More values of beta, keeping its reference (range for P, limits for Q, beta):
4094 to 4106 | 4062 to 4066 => -2.9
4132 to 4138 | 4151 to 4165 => -0.1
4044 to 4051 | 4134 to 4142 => 0.0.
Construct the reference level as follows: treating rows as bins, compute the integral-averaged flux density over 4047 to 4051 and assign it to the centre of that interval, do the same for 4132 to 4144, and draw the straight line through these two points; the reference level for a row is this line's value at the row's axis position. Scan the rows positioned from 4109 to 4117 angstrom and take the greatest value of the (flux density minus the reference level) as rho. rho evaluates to -1.5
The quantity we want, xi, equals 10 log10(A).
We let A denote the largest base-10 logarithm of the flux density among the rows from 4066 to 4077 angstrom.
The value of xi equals 0.94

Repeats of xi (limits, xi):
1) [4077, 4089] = 0.94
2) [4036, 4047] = 1.03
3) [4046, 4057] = 0.92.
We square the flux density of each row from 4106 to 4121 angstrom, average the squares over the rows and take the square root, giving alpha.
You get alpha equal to 14.4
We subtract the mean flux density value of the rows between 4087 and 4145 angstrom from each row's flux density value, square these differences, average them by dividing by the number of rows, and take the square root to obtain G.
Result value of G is 2.0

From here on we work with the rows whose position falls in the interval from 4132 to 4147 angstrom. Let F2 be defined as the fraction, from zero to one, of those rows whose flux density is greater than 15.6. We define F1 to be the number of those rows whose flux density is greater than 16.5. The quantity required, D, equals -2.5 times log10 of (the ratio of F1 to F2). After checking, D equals -2.11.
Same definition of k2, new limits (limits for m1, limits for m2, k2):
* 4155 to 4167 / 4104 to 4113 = 0.56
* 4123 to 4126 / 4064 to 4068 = 1.42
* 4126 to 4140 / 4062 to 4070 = 0.57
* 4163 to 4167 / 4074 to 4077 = 0.75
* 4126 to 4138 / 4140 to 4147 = 0.61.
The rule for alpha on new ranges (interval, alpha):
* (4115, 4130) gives 15.6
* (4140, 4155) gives 17.3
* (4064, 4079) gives 17.1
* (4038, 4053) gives 17.4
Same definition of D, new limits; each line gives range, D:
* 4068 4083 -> -2.26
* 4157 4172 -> -2.11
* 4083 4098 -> -1.82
